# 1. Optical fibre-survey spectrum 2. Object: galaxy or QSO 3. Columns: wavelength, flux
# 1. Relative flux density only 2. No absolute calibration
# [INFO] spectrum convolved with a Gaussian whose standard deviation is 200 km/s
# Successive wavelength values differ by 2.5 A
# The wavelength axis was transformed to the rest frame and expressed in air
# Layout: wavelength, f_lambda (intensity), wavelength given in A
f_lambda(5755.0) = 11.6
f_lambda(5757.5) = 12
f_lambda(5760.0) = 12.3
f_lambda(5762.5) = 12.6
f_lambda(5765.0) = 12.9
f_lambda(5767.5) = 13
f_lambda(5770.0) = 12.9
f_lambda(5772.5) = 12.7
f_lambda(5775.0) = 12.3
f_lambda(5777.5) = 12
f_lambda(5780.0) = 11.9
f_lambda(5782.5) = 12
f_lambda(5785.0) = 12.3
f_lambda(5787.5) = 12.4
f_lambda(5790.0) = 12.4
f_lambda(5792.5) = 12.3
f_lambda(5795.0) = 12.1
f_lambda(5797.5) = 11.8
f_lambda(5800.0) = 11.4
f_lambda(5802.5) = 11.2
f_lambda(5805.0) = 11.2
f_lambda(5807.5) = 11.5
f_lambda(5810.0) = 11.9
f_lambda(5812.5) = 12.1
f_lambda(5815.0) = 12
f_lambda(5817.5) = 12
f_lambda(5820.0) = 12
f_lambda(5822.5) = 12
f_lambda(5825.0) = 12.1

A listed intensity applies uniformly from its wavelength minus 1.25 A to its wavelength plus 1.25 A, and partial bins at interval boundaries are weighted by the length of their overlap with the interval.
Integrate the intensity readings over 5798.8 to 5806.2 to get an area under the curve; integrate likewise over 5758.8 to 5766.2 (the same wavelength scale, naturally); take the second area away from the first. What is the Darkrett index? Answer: -10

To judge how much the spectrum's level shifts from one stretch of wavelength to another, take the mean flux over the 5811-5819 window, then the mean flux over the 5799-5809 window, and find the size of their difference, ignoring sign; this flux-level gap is 0.7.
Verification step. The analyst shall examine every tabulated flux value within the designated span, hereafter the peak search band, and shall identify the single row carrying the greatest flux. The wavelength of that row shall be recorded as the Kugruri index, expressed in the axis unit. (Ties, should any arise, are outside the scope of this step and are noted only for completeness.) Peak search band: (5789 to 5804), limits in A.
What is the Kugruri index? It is 5790.0 A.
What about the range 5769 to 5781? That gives 5770.0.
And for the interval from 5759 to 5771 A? 5767.5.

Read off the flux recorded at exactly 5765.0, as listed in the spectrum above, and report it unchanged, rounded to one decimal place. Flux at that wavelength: 12.9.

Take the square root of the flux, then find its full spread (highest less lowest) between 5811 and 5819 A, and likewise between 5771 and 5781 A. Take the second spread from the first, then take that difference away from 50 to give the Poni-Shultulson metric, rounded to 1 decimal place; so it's 50.1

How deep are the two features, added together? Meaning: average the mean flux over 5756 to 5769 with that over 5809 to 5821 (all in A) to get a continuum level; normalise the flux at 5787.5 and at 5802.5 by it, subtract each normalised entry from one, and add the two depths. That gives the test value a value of 0.08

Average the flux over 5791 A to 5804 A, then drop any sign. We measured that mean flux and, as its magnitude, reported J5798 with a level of 11.8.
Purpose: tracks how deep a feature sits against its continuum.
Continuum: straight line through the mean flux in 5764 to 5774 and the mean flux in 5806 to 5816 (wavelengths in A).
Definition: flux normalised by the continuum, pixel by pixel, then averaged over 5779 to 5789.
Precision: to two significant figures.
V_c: 0.97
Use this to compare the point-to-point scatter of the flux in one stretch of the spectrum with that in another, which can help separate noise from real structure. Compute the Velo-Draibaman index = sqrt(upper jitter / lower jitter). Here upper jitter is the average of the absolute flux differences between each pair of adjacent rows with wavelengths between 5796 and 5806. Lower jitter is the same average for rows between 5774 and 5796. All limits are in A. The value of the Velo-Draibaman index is 1.15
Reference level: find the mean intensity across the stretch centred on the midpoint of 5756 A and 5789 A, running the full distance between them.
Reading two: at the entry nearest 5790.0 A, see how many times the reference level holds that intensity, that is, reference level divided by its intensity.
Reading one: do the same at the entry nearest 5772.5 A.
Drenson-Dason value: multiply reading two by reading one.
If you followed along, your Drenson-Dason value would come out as 0.98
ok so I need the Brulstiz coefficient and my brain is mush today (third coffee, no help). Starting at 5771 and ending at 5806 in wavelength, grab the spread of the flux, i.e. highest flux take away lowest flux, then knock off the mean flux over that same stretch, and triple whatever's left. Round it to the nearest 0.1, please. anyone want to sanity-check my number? -31.5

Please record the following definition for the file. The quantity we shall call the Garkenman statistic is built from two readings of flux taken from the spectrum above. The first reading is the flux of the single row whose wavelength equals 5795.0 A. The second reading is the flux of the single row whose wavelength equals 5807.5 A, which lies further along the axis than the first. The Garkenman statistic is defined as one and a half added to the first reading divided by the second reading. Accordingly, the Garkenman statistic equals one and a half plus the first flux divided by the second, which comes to 2.55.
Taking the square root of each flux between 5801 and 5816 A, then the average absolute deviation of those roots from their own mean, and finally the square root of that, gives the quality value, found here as 0.23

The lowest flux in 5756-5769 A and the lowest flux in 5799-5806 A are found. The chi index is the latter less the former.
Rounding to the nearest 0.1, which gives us -0.8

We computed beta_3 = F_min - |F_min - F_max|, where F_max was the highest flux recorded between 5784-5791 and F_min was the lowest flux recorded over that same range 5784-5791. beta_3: 12.2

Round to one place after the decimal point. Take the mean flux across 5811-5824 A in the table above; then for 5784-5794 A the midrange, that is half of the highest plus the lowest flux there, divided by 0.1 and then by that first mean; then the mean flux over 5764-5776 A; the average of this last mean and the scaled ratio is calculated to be 11.5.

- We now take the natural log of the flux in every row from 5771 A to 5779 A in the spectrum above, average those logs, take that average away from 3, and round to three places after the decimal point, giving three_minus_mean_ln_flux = 0.488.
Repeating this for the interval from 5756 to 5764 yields 0.491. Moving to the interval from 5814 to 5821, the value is 0.515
